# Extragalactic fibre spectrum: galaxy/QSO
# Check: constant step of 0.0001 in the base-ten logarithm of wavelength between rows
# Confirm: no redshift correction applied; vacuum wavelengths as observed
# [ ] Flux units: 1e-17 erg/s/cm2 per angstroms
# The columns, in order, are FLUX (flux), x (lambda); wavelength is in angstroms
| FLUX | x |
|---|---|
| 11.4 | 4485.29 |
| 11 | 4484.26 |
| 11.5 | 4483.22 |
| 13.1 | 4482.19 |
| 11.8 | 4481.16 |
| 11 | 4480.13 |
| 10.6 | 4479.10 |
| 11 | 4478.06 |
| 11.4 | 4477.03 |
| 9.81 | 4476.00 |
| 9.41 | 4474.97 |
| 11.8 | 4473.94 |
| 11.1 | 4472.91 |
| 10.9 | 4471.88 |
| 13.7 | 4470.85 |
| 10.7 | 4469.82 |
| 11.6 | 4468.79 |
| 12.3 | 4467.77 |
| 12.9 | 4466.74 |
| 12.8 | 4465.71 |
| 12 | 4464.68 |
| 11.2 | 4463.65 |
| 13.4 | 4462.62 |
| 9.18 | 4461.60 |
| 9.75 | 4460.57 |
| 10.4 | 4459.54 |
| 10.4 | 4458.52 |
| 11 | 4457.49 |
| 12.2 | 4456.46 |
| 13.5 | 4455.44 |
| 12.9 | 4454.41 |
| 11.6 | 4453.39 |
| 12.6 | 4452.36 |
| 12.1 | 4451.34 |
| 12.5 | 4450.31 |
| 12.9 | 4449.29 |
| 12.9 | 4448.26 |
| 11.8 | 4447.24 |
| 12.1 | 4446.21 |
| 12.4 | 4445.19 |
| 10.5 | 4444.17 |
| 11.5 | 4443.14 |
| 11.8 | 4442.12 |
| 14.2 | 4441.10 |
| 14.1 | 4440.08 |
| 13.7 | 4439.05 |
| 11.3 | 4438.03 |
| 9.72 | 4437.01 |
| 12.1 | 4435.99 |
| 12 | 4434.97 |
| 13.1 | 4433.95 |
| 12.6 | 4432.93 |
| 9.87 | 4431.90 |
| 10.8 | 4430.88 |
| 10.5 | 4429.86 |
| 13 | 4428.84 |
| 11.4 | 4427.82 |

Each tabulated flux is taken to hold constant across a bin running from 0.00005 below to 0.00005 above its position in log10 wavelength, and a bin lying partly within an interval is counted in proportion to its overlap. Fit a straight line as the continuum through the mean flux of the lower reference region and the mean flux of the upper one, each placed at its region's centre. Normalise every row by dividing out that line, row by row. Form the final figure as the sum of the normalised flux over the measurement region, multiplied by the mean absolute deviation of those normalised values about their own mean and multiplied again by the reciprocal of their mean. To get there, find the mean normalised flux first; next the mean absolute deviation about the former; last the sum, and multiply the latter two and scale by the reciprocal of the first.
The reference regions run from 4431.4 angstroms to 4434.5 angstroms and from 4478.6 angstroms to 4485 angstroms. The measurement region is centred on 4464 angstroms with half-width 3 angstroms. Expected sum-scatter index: 0.60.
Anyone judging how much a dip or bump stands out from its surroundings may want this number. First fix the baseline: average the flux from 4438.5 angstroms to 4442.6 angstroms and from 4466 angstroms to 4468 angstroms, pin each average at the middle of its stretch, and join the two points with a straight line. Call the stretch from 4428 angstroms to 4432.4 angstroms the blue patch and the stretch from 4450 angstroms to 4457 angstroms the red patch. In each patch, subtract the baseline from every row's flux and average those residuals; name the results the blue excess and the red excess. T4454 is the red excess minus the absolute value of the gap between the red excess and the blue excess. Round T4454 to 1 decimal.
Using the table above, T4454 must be -2.7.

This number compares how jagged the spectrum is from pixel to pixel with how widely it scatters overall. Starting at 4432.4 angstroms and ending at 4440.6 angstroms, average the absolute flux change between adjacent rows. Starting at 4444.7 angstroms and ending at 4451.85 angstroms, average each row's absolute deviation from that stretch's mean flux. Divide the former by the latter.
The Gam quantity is 3.7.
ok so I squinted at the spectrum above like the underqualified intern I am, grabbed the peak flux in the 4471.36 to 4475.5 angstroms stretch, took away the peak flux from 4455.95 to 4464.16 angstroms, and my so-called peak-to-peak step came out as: -1.6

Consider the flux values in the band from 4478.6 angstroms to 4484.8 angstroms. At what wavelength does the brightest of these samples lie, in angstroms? 4482.19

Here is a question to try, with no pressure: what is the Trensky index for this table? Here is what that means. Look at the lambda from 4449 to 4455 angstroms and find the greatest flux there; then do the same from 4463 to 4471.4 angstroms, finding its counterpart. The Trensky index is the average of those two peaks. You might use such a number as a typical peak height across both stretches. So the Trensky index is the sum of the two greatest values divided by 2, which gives 13.3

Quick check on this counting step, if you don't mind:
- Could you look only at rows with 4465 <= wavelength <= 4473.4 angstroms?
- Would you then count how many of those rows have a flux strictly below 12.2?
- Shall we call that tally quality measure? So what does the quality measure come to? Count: 4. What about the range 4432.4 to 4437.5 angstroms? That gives 3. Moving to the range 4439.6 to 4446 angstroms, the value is 3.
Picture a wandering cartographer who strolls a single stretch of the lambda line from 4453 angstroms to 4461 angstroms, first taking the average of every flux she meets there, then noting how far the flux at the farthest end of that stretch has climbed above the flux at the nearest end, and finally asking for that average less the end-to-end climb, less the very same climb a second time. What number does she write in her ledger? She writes 15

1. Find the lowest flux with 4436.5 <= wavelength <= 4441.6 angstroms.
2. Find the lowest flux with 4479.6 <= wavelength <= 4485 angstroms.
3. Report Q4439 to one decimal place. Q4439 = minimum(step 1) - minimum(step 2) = -1.3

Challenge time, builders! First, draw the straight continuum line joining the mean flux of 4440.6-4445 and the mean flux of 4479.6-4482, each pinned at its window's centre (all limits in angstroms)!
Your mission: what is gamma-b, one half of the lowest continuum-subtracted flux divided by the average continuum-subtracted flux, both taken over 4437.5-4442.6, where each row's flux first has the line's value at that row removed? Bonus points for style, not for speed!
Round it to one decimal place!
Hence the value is -0.4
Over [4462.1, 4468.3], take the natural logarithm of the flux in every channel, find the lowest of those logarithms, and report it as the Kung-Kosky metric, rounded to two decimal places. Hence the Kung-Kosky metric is 2.42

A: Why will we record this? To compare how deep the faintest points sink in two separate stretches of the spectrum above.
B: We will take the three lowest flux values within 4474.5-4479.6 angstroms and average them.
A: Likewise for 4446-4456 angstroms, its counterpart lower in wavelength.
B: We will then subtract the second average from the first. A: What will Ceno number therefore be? -1.9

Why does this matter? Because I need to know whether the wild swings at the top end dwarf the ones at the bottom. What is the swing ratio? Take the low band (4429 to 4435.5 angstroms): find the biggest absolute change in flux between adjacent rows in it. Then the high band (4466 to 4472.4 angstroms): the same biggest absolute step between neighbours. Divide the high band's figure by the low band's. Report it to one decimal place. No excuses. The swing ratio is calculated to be 1.1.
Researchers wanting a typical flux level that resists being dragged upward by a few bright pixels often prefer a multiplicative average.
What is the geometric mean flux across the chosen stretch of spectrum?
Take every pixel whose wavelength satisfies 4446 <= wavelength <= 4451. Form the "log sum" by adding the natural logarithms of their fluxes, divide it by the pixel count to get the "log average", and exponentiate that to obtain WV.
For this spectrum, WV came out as 12.4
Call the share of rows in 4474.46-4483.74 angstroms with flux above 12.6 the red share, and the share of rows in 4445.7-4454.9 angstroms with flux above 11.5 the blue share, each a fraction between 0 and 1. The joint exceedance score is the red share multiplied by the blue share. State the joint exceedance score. 0.11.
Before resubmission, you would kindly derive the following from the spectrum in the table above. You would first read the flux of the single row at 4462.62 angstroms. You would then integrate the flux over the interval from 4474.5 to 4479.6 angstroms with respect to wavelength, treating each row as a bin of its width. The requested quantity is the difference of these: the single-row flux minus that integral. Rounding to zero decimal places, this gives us -40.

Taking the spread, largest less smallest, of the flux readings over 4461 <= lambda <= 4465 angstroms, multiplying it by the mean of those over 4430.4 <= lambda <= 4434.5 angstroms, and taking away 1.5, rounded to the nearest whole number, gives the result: 47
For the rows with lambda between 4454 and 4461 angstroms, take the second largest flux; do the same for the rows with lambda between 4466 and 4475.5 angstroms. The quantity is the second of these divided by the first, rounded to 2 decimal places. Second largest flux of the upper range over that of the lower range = 1.00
